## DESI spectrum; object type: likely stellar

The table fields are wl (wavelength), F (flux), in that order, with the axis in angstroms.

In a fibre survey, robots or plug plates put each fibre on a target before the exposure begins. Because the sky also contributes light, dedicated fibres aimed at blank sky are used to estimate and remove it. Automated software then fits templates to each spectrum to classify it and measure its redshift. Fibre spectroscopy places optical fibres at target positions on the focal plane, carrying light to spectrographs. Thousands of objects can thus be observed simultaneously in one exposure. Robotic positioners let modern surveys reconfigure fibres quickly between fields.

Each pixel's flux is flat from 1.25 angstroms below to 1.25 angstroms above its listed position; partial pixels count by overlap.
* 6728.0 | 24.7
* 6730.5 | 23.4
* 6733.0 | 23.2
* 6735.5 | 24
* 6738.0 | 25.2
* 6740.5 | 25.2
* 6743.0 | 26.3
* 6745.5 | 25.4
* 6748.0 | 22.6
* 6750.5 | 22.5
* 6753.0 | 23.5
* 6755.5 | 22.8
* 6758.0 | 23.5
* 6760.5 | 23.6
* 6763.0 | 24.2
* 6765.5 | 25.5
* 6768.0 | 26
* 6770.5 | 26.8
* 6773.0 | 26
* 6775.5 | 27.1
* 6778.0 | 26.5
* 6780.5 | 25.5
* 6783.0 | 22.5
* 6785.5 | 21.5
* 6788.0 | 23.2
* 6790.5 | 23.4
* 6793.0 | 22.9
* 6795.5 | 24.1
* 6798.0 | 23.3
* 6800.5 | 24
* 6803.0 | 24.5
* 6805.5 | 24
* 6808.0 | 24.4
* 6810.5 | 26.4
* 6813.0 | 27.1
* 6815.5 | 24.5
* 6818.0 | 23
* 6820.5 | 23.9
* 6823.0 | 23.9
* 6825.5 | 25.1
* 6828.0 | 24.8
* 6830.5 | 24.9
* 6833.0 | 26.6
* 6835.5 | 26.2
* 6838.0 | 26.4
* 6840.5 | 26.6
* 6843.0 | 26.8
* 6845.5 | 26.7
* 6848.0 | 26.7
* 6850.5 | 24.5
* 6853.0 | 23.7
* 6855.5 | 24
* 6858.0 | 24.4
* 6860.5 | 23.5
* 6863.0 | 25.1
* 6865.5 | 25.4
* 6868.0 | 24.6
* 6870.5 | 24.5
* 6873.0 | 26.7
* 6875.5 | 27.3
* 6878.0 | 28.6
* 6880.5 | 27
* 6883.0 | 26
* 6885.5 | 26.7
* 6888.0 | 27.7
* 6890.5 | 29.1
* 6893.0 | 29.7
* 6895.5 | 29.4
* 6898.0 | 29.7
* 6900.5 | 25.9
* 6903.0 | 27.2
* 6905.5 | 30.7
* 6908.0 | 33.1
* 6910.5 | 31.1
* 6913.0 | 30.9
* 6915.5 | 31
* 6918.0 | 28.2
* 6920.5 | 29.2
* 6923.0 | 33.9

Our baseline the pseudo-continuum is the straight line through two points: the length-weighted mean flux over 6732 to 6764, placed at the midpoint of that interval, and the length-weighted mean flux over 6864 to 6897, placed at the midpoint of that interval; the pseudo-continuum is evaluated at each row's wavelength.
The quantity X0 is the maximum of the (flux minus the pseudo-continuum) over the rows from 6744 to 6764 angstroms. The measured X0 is 1.5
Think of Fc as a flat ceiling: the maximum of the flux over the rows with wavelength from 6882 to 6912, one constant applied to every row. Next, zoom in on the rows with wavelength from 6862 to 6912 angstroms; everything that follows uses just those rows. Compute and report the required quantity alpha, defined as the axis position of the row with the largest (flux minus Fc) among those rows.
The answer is 6908.0 angstroms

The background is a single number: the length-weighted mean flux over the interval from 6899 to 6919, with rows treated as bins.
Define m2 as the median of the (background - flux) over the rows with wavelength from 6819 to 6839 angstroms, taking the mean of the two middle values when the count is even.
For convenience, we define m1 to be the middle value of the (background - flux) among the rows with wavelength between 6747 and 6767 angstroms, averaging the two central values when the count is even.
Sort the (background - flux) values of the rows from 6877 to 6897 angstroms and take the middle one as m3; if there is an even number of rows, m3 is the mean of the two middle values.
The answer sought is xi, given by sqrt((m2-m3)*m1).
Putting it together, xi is 4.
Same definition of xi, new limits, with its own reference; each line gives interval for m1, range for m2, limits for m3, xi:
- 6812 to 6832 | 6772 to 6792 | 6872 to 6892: 4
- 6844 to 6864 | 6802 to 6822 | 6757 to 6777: 3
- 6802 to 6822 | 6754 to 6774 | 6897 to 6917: 6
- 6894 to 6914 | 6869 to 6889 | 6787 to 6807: 1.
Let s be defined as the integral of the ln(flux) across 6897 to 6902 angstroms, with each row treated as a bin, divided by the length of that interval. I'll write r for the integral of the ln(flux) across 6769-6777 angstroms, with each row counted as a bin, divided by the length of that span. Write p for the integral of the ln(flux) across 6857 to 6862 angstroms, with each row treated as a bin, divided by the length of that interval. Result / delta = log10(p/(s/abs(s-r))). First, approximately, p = 3.18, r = 3.28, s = 3.32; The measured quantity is -1.4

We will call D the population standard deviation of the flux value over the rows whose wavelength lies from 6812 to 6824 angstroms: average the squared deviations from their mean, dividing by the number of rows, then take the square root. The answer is 1.4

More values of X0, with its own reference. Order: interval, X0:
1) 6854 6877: 0.3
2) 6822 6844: 0.6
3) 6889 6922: 5.3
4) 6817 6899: 2.3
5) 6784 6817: 1.6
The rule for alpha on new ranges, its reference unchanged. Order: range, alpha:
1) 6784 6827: 6813.0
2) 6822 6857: 6843.0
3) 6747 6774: 6770.5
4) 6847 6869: 6848.0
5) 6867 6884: 6878.0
